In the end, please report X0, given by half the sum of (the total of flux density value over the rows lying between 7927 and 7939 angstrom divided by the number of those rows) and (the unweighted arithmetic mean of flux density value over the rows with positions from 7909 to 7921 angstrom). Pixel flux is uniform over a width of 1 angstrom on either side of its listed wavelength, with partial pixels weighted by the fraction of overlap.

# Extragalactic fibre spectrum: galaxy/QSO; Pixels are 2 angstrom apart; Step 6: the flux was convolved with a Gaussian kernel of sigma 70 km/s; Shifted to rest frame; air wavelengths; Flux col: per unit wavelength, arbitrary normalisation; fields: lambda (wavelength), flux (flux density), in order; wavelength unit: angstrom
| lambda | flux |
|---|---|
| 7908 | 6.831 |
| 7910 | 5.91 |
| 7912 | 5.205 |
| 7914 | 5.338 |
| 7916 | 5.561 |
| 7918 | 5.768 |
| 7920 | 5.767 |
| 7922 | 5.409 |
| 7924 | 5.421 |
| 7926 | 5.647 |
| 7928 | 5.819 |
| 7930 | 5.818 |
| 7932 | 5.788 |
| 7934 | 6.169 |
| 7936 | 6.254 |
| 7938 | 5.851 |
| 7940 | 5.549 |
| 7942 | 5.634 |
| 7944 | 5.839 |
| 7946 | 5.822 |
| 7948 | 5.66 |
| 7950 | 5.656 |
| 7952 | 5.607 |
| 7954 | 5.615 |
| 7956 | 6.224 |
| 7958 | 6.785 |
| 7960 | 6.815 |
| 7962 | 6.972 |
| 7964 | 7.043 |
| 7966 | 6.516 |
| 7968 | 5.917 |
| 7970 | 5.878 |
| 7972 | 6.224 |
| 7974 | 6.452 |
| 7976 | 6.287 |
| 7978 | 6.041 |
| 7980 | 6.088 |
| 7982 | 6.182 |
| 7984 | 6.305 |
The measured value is 5.77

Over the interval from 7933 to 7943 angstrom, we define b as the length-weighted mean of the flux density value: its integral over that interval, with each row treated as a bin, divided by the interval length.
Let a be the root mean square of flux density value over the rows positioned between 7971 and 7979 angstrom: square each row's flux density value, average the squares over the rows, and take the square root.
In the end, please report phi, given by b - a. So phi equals -0.36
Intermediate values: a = 6.25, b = 5.9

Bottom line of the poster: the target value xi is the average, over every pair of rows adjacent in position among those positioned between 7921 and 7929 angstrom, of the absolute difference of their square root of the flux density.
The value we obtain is 0.03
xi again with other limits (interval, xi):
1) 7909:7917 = 0.08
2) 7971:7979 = 0.04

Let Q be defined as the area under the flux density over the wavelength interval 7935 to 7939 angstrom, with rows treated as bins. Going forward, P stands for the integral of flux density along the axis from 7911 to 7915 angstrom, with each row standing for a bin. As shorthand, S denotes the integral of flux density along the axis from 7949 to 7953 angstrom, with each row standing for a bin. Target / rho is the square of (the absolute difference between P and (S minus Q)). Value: 518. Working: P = 21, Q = 24.2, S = 22.5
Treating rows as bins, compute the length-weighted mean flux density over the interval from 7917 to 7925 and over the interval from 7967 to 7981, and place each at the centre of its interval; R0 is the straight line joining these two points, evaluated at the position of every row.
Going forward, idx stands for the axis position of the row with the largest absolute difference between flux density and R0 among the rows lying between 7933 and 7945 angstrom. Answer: 7936 angstrom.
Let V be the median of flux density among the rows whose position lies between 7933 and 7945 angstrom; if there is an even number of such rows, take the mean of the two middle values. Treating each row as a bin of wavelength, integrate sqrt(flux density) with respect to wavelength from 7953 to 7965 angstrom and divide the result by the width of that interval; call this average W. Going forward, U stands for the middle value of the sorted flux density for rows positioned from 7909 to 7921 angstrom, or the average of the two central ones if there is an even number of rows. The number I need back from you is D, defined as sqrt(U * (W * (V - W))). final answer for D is 6.90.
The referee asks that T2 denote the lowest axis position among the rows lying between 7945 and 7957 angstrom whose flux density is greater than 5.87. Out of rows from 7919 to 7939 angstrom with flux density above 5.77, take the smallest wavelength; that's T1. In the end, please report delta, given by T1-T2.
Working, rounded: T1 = 7928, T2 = 7956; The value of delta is -28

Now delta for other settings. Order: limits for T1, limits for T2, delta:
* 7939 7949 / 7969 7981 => -26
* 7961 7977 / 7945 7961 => 6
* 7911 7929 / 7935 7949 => -8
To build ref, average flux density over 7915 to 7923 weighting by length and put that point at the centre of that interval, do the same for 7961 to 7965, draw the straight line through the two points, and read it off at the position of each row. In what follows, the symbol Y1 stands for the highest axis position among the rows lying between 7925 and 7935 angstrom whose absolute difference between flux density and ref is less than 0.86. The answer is 7934 angstrom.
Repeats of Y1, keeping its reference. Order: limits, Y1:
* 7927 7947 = 7946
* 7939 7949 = 7946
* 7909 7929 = 7928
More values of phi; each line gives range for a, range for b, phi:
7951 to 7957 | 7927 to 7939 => 0.13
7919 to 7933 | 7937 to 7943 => 0.01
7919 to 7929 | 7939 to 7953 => 0.07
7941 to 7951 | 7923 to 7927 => -0.19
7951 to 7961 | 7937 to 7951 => -0.52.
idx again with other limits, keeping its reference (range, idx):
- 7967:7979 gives 7974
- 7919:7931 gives 7924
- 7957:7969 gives 7964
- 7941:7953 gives 7952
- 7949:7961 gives 7960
